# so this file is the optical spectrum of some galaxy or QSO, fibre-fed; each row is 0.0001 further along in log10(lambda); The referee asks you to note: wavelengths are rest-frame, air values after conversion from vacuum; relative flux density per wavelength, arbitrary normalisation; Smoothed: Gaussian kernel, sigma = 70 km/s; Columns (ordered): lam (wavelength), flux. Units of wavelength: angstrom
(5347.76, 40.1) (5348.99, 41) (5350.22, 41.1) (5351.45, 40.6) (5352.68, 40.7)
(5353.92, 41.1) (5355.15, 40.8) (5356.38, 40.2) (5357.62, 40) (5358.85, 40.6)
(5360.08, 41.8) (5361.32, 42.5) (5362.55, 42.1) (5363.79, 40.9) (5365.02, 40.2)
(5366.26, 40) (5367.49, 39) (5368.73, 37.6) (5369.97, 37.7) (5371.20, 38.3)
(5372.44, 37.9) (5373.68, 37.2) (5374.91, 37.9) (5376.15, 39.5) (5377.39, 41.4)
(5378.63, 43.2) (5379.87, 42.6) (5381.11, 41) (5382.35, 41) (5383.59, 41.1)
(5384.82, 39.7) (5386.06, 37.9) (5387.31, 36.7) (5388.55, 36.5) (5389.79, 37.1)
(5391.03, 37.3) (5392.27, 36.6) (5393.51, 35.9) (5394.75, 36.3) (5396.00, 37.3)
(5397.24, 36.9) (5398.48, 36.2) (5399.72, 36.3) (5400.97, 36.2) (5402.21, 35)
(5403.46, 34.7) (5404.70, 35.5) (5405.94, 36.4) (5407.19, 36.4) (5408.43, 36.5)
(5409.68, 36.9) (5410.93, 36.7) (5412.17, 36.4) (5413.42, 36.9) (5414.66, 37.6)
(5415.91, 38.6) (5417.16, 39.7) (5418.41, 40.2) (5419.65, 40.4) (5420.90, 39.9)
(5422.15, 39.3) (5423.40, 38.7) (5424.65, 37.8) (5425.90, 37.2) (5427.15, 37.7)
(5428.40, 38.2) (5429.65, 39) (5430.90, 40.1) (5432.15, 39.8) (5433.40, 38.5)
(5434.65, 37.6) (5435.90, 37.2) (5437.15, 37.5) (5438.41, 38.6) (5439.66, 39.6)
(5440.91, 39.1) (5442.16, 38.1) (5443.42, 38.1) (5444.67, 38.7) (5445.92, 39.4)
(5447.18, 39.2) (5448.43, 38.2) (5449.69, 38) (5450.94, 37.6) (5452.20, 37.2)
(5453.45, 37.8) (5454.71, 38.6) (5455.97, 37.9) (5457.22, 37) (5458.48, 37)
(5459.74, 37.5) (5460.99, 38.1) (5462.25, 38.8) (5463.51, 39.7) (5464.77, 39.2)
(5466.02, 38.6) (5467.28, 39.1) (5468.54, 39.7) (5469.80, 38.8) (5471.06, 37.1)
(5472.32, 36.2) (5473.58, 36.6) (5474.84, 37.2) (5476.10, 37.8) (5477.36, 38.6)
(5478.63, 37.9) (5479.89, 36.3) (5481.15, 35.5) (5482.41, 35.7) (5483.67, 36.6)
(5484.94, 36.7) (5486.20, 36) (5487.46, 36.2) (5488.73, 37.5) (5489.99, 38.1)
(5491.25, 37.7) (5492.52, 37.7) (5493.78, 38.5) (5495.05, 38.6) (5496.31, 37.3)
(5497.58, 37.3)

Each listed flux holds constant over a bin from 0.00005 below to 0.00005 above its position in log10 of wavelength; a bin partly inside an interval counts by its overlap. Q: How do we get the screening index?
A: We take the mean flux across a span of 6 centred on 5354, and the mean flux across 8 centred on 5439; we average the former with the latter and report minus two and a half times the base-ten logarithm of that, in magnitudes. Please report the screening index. -3.99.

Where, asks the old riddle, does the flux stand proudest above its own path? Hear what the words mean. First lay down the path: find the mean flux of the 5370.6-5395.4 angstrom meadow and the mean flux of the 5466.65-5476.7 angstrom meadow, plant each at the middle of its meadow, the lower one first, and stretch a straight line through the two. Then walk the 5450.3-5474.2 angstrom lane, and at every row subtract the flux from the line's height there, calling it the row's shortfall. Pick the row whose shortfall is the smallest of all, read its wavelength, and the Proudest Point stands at 5468.54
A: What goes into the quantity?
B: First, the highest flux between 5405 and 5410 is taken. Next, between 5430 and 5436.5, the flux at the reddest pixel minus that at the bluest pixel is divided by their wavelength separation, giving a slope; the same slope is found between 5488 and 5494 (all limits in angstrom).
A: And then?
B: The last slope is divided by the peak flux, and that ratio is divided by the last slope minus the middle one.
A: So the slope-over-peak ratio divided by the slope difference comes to 0.01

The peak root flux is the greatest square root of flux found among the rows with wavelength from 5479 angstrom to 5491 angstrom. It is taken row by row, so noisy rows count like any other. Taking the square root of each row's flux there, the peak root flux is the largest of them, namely 6.17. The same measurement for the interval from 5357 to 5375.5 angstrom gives 6.52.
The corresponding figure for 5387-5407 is 6.11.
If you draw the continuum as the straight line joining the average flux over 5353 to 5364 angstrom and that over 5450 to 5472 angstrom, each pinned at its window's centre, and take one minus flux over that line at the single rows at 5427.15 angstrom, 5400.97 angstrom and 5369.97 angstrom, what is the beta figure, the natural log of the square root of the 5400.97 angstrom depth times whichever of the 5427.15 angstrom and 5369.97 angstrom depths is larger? -2.48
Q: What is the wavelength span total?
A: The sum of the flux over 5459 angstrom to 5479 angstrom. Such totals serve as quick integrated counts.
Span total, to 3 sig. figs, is 611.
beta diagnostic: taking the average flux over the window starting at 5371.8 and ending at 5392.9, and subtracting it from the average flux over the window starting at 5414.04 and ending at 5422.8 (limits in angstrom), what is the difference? 0.3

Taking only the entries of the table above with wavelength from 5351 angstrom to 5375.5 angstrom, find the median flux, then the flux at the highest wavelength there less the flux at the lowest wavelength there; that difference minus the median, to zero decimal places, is -43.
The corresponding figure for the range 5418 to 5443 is -41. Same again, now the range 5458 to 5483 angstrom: -39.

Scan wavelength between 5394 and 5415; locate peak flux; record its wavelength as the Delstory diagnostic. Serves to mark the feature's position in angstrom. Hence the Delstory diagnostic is 5414.66 angstrom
